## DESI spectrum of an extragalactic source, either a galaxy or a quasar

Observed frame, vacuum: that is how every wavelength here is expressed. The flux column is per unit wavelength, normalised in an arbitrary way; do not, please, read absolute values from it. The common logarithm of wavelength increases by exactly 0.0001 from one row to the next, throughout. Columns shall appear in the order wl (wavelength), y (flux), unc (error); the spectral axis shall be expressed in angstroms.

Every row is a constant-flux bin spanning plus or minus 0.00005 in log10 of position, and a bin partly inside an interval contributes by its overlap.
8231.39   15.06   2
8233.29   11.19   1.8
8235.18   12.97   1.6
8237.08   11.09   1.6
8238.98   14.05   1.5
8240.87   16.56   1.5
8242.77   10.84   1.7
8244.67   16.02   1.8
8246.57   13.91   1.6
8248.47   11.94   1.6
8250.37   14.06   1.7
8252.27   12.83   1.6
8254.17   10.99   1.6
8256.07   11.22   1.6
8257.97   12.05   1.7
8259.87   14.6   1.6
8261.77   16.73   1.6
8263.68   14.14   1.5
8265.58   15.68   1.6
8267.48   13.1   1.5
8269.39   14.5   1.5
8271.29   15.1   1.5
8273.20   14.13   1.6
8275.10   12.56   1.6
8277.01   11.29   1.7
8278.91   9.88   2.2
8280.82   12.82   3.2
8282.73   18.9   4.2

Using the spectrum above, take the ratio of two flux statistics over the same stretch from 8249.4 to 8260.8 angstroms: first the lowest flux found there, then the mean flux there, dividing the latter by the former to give 1.15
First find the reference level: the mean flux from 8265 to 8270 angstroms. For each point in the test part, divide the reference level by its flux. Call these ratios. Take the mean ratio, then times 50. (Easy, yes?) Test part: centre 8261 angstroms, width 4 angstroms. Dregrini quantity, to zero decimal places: 46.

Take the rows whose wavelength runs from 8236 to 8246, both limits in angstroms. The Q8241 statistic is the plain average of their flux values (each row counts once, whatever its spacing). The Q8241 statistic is 13.7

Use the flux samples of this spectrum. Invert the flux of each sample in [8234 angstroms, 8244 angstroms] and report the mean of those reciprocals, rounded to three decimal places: 0.078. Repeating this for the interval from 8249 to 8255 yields 0.080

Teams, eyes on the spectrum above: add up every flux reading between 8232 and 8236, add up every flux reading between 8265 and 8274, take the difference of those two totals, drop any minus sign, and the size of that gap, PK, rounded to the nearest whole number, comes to 48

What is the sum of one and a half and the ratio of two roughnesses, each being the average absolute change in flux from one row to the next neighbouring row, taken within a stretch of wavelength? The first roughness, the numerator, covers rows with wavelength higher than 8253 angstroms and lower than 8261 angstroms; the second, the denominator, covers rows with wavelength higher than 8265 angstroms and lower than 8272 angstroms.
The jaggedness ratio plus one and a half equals 2.3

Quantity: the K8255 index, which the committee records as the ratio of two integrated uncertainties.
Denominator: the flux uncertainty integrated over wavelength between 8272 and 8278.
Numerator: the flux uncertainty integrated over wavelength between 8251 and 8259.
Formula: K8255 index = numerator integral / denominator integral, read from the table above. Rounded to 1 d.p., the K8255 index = 1.3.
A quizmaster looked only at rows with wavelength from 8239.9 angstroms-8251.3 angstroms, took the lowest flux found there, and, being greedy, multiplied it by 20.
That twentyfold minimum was 217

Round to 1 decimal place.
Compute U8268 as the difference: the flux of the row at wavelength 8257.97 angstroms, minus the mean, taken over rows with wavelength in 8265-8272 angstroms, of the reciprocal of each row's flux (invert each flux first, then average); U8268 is 12.0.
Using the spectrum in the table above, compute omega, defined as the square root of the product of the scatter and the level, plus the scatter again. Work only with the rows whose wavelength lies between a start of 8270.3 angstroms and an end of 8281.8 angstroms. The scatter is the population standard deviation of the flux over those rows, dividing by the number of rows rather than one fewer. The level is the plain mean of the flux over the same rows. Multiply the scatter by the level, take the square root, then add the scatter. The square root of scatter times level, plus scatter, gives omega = 6.38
